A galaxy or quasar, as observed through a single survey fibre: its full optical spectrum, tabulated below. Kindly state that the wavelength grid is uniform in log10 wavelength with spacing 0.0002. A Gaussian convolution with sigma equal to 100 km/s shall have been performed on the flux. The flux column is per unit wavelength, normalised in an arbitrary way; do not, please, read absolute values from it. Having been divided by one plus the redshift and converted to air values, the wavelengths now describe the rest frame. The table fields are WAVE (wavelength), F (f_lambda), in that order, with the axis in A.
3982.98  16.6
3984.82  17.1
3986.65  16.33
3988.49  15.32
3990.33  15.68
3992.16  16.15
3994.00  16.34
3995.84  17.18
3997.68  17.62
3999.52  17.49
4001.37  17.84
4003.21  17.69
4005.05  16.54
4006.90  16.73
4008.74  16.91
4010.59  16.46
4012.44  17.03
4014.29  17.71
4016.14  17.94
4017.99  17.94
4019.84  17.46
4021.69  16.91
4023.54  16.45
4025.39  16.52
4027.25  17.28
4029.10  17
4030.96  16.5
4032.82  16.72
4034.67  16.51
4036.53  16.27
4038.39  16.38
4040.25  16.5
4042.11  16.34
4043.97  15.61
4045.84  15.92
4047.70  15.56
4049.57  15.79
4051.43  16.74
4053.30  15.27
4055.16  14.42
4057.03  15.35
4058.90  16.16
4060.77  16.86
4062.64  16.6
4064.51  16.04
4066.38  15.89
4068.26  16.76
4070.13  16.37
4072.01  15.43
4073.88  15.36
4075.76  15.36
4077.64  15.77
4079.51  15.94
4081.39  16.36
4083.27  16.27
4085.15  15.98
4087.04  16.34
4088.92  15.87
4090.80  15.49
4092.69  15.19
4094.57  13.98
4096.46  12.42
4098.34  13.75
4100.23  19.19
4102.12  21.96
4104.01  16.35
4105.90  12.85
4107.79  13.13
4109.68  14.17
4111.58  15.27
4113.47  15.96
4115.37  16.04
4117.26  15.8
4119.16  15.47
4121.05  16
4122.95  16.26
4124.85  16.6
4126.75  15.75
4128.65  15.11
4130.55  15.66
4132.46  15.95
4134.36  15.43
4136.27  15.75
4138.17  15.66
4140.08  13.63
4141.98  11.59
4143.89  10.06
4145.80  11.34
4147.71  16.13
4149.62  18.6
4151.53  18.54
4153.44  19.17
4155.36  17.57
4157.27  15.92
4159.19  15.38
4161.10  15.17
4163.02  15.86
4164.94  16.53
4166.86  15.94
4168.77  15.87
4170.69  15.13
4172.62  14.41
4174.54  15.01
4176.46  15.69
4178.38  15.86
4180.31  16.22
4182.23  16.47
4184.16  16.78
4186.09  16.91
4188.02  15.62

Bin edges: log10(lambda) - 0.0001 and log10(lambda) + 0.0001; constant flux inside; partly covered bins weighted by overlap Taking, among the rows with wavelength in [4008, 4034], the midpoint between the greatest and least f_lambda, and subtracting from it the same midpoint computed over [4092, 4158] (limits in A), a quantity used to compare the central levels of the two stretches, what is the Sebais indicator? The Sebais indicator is 1.2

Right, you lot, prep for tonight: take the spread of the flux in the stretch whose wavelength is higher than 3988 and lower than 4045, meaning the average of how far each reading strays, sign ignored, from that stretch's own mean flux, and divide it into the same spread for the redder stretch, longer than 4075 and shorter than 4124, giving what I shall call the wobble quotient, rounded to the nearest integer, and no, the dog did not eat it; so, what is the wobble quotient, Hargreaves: 2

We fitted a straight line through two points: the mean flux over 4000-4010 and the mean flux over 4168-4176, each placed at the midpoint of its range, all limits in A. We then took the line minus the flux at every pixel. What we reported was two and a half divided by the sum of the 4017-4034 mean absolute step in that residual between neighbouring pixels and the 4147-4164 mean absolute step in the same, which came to 1.8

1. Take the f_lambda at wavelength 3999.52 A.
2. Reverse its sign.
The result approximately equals -17.5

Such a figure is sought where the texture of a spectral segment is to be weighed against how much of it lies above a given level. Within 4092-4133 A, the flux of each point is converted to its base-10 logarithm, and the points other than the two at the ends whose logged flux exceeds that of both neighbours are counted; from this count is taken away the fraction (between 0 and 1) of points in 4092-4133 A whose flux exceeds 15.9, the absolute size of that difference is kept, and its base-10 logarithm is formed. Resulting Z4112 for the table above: 0.41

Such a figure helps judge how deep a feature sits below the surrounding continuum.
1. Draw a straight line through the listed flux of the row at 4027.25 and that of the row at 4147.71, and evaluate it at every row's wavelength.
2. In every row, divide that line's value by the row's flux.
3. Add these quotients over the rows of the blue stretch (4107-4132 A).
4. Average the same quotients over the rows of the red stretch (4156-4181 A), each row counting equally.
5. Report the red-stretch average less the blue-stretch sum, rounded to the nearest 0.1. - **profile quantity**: -12.8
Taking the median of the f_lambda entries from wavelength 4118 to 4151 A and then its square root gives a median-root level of 3.96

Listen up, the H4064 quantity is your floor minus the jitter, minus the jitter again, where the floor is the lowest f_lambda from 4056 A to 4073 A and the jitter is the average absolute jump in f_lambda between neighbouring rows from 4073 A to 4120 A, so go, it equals 13.0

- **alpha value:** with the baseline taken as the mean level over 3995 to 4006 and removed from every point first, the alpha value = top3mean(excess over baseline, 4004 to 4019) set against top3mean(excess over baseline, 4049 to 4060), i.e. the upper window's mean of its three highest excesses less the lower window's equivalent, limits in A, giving -1.6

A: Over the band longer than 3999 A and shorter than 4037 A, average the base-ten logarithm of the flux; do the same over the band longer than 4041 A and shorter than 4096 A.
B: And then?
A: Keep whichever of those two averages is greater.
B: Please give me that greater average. 1.231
